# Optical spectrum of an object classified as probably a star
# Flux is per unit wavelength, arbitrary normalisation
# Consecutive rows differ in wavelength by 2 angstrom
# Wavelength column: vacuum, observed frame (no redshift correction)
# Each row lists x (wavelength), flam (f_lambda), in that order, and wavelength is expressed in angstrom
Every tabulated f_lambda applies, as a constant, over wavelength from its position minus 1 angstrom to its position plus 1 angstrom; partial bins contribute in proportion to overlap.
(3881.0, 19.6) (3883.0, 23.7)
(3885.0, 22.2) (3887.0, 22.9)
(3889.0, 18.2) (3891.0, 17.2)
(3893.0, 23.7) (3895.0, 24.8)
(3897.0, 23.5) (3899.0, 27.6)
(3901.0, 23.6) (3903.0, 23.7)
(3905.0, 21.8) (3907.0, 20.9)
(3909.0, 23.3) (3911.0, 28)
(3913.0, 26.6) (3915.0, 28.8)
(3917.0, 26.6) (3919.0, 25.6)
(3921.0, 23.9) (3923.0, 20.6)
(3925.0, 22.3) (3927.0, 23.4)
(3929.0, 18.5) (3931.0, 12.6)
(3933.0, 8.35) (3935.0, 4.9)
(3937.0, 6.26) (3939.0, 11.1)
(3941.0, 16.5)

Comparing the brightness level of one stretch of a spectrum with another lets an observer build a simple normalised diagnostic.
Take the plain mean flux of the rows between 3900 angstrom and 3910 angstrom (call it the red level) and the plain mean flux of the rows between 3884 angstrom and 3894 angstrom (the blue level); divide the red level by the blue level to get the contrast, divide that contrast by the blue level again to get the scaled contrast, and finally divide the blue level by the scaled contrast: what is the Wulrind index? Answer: 399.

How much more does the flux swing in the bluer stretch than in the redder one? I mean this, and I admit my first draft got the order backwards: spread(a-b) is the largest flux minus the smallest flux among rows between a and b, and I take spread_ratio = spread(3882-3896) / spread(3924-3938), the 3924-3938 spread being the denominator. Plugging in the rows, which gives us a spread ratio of 0.41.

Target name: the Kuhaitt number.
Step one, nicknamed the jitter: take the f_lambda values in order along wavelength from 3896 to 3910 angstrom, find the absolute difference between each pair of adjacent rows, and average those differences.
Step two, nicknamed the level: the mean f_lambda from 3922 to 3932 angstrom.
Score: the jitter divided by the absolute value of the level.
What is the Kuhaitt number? 0.115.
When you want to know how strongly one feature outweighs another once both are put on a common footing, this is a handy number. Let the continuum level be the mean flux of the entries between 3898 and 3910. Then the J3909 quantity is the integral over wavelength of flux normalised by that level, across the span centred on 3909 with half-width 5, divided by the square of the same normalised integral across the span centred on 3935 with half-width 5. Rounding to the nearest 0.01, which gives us 0.76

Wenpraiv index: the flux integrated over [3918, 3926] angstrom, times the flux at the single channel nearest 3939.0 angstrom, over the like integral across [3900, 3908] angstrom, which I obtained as 11.4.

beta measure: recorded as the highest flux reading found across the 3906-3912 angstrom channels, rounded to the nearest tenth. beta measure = 28.0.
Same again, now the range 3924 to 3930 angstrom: 23.4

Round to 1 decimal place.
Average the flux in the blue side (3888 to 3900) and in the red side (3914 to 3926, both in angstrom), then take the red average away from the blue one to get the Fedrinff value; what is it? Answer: -2.1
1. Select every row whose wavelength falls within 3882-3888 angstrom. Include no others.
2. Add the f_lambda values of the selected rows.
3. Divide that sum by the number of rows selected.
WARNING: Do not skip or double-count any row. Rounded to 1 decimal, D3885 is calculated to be 22.9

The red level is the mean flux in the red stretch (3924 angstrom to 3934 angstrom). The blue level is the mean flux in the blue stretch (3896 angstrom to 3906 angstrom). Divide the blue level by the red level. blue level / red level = 1.41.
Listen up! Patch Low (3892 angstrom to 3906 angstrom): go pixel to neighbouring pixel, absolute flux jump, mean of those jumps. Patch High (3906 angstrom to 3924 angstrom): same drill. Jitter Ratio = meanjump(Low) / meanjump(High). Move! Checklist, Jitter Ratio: 0.88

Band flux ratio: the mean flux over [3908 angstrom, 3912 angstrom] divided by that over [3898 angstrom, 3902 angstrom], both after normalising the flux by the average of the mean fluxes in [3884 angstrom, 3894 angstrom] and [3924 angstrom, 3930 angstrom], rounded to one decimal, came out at 1.0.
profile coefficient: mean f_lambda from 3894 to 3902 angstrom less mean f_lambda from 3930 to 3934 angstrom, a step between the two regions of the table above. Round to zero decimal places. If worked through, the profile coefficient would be 14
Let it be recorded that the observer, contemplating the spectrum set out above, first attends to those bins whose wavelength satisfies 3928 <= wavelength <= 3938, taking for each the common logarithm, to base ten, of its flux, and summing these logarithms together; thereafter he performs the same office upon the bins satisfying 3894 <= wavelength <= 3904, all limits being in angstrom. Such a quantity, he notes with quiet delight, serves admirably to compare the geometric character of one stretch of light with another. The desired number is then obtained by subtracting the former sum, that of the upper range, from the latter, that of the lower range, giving 2.2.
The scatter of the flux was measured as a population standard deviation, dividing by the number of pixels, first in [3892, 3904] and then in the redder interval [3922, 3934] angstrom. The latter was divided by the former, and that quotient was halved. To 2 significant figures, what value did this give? 1.9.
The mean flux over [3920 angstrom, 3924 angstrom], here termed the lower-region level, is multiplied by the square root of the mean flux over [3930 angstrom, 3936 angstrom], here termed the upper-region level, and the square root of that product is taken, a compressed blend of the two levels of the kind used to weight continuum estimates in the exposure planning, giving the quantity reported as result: 8.1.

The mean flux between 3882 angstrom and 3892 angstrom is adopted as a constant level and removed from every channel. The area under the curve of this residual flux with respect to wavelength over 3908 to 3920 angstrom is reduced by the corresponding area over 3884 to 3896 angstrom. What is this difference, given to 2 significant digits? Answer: 60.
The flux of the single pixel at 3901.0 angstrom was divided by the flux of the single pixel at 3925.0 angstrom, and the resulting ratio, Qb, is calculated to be 1.1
